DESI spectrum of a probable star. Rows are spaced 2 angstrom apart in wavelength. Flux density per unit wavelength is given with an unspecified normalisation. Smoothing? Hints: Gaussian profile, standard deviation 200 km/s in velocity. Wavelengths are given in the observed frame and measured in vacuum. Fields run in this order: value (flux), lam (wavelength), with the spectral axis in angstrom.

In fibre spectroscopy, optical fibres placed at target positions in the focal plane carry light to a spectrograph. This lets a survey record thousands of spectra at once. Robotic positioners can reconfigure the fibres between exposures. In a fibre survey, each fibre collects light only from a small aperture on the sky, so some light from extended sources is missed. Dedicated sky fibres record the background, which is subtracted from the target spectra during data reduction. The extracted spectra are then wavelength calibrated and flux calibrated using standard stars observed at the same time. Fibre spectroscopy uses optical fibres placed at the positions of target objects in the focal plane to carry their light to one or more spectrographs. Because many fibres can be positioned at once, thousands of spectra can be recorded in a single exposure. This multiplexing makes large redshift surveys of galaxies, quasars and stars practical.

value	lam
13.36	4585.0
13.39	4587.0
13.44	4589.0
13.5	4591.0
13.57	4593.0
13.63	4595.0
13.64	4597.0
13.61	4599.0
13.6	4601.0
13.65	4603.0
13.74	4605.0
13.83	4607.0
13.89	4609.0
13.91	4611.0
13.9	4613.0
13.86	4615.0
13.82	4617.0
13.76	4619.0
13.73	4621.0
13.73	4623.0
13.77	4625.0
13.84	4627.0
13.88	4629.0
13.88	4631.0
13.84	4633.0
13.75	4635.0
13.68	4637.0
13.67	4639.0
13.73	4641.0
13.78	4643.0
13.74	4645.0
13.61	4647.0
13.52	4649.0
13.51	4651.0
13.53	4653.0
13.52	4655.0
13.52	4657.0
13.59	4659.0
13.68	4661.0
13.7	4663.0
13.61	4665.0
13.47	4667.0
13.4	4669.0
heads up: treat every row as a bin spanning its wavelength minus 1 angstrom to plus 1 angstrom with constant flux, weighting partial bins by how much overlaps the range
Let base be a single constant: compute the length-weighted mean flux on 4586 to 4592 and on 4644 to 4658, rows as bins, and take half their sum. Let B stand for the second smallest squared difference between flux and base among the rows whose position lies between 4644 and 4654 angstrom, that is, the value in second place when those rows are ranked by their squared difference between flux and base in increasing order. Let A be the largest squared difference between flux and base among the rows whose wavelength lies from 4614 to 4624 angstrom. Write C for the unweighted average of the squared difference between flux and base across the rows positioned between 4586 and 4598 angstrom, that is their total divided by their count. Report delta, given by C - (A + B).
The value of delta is -0.12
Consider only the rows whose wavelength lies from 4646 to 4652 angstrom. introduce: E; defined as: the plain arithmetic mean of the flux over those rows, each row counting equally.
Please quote 13.5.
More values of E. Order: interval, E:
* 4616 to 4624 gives 13.8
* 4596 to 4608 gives 13.7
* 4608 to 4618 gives 13.9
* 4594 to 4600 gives 13.6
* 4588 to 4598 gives 13.6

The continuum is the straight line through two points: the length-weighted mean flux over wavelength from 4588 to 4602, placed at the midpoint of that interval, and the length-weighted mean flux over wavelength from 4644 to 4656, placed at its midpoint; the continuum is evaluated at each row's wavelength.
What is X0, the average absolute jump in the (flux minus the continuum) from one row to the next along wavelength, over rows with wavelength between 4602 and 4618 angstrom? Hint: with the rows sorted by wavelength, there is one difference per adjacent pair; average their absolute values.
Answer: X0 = 0.050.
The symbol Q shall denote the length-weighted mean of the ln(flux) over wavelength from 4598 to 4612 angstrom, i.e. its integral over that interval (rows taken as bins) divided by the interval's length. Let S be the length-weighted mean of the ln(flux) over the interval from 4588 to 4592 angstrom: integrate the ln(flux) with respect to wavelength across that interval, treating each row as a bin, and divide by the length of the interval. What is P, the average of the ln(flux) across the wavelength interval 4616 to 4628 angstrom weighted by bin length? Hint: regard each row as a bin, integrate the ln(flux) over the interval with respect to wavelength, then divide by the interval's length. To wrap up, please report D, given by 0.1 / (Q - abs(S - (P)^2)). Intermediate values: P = 2.62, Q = 2.62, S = 2.60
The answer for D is -0.0603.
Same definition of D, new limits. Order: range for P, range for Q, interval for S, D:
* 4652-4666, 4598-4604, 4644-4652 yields -0.0630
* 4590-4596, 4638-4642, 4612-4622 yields -0.0642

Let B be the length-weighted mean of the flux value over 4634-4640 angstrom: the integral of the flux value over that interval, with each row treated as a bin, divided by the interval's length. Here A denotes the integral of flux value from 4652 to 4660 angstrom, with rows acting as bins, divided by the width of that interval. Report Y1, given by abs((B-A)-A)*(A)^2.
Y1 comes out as 2453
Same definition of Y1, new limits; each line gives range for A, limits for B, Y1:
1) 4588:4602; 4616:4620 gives 2458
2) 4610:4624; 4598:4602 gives 2677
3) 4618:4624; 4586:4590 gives 2655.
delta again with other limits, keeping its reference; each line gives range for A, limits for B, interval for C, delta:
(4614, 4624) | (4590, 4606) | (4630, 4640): -0.06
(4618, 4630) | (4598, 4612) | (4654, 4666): -0.14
